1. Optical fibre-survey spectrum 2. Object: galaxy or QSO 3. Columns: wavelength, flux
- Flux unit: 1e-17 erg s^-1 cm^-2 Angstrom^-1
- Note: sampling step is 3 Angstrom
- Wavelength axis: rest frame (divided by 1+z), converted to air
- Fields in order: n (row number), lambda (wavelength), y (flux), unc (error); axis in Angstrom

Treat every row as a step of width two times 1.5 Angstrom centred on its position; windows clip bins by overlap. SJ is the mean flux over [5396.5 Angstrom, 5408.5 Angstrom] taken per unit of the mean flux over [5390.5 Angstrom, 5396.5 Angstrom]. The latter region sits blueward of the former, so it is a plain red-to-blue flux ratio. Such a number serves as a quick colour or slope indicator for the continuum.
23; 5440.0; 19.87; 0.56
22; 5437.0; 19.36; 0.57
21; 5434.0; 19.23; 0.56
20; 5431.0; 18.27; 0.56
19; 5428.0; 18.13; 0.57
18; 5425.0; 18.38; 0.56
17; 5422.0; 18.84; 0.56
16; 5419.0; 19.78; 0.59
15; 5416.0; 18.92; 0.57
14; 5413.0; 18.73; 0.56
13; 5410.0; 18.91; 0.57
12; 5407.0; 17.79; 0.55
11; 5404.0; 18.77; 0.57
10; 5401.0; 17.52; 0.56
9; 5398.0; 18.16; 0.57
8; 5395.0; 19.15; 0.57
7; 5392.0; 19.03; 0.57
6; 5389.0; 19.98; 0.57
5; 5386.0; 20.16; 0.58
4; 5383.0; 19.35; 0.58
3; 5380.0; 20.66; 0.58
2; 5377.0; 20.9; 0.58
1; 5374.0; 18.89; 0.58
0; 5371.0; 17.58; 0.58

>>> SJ 0.95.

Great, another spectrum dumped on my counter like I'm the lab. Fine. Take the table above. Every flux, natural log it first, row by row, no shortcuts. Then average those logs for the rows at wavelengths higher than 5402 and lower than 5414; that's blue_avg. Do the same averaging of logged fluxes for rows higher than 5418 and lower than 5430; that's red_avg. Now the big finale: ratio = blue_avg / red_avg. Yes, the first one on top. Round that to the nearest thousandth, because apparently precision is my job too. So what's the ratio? 0.996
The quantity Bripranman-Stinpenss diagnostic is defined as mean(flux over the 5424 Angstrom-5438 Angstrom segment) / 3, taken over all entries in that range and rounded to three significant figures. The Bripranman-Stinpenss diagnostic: 6.22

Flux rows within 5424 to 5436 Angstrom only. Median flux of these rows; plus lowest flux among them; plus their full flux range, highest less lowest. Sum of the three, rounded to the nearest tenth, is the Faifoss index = 37.6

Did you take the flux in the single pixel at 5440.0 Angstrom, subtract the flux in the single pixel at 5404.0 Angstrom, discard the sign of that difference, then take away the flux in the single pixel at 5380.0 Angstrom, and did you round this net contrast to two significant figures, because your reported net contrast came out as -20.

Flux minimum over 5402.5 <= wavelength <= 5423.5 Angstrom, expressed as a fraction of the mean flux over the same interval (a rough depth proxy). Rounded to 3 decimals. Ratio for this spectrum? 0.945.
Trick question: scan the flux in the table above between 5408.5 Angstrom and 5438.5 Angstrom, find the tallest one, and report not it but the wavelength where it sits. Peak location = 5419.0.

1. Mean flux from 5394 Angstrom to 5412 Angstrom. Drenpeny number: 18.4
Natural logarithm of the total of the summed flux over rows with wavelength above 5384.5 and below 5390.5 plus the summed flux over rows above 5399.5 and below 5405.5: 4.336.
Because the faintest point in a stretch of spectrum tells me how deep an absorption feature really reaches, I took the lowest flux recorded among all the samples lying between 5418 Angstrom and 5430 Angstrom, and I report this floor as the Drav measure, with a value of 18.13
